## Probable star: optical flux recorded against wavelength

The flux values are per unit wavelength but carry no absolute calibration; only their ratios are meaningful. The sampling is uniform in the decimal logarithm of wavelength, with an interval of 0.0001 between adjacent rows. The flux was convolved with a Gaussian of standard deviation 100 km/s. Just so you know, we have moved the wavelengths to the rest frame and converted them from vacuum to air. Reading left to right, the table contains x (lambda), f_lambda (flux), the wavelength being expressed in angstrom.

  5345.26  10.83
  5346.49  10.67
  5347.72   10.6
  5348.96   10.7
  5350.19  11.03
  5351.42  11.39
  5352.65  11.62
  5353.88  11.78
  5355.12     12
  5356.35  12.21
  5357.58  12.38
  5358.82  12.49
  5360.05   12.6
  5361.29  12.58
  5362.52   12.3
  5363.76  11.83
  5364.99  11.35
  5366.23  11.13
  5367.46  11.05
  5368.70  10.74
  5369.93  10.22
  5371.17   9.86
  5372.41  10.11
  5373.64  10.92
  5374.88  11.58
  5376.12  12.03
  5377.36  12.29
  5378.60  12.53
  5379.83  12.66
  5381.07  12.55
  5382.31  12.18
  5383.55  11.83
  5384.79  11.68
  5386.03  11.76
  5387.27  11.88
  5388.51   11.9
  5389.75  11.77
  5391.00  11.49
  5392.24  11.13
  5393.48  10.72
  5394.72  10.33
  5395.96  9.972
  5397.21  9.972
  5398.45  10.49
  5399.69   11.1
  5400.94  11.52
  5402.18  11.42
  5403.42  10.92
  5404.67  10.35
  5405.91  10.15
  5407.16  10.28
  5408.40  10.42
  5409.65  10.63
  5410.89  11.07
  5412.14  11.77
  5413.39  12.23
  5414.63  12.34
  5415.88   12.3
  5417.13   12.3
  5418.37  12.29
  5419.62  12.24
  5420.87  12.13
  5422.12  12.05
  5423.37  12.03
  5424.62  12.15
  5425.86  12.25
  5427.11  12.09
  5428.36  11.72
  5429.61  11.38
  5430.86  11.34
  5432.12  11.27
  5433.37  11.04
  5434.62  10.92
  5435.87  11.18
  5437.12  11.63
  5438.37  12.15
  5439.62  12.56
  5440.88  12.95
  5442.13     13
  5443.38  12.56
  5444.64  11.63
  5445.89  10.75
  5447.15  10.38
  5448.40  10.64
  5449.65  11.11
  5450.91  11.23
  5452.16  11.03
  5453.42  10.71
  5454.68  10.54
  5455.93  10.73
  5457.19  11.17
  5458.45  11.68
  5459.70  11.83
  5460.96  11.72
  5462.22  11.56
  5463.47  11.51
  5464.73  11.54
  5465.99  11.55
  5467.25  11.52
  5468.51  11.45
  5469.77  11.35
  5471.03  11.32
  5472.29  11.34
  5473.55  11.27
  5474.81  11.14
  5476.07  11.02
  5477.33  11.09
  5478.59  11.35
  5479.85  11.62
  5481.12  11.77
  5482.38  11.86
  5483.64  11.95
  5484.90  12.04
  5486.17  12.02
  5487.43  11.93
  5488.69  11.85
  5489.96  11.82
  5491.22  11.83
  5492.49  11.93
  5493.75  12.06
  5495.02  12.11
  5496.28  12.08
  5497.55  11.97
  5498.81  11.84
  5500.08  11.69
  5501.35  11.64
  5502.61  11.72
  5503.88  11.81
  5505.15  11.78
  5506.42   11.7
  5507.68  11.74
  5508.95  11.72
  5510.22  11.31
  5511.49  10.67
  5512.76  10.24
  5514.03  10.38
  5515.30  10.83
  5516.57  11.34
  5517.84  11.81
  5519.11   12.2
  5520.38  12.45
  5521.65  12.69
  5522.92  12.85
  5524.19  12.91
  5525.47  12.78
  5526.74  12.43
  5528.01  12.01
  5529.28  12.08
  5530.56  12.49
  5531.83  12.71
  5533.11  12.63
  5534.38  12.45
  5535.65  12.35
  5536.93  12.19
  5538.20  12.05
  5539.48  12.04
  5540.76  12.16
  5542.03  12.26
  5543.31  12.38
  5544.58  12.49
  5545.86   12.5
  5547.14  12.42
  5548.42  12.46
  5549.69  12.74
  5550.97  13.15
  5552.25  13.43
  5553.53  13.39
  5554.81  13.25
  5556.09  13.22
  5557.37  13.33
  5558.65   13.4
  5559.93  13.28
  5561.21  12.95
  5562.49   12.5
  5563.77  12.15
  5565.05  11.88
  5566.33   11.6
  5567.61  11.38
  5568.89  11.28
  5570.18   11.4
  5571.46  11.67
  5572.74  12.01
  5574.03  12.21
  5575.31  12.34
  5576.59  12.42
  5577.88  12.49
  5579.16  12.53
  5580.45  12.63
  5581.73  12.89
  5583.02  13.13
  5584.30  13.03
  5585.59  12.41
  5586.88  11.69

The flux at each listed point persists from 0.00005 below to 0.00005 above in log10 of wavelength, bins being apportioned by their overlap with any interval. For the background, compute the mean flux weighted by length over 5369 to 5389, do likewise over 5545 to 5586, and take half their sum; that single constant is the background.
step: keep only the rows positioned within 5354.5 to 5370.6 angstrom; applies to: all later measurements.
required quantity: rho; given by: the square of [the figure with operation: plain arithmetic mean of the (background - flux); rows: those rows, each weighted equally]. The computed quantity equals 0.101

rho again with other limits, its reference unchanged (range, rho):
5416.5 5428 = 0.008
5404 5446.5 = 0.158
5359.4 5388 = 0.194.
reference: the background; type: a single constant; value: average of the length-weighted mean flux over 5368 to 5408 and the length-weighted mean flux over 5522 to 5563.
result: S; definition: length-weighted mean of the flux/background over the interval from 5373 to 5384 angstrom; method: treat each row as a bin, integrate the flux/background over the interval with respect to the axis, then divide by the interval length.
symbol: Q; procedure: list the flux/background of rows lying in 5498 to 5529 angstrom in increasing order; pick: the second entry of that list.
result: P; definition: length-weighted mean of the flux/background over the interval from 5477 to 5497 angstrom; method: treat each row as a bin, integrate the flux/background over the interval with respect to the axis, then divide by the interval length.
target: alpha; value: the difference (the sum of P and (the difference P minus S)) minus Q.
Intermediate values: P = 0.993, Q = 0.87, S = 1.01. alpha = 0.104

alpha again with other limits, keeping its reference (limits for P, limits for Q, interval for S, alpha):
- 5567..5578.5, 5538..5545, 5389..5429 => 0.033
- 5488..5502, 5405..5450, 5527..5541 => 0.102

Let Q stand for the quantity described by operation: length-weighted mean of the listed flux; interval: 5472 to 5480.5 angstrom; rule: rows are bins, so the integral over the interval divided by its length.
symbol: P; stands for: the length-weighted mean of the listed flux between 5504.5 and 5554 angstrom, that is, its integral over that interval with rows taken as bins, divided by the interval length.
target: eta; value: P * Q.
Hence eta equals 137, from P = 12.2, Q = 11.3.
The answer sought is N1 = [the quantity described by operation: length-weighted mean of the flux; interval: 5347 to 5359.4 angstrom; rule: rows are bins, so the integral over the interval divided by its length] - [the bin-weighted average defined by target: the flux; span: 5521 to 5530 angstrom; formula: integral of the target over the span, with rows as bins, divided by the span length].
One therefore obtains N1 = -0.9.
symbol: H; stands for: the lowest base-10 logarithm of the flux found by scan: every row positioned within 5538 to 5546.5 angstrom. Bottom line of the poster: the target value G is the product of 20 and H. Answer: 21.6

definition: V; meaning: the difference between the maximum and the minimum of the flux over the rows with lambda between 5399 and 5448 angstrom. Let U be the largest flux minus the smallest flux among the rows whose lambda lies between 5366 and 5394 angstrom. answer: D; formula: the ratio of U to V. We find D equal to 1.0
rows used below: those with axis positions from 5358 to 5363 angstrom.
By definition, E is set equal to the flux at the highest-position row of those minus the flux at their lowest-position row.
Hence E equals -0.19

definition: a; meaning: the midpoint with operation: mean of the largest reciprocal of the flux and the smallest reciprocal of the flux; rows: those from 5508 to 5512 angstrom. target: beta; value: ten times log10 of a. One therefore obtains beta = -10.5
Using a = 0.090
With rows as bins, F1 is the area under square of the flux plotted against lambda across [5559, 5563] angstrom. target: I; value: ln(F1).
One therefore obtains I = 6.51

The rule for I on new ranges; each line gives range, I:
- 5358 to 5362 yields 6.44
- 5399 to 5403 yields 6.24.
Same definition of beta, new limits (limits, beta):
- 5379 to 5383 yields -10.9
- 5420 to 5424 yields -10.8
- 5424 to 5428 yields -10.9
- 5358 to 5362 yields -11.0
